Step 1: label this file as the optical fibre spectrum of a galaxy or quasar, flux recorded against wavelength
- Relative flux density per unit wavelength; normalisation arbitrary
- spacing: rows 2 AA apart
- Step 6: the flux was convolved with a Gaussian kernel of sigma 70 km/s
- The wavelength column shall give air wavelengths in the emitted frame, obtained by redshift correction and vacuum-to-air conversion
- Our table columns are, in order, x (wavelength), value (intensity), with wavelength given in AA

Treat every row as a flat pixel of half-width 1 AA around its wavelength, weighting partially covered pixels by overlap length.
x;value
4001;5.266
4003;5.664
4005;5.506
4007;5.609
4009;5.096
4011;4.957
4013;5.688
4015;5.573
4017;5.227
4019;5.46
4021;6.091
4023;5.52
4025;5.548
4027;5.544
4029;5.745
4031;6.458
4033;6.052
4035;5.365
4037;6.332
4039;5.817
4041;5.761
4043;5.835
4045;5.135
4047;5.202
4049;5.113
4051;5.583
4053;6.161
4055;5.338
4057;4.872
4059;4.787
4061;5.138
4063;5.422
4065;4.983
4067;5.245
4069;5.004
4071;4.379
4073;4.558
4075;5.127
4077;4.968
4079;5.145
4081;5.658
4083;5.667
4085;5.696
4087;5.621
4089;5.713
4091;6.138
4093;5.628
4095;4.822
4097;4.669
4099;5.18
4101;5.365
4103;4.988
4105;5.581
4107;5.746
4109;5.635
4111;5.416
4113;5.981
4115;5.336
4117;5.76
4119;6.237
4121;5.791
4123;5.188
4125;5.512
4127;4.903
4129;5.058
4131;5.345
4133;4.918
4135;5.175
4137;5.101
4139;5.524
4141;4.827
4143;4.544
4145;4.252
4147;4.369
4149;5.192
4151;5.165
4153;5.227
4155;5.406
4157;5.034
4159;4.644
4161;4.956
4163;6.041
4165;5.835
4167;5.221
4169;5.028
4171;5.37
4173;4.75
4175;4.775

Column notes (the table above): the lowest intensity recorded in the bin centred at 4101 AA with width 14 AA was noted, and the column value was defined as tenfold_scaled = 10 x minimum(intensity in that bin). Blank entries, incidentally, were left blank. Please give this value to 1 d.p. 46.7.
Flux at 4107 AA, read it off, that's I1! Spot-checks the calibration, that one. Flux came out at 5.746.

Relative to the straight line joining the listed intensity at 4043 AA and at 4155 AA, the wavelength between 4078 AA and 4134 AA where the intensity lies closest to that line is 4125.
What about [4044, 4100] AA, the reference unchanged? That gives 4083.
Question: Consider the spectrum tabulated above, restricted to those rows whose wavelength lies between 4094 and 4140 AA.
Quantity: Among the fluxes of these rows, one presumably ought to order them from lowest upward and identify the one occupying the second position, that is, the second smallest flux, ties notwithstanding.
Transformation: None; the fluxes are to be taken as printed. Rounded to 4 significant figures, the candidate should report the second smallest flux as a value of 4.822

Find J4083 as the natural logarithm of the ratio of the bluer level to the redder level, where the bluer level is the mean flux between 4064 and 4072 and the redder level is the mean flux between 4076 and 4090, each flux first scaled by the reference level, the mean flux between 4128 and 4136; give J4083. -0.11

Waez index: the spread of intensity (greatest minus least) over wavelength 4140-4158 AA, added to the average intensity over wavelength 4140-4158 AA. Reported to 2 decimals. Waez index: 6.04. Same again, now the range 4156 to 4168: 6.69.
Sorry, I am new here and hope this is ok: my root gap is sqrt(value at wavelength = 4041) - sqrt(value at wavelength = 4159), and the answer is 0.25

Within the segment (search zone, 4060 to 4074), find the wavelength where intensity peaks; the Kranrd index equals 4063 AA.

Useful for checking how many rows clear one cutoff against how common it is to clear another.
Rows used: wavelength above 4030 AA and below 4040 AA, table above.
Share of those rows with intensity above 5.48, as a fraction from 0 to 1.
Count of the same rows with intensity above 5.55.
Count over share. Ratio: 5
